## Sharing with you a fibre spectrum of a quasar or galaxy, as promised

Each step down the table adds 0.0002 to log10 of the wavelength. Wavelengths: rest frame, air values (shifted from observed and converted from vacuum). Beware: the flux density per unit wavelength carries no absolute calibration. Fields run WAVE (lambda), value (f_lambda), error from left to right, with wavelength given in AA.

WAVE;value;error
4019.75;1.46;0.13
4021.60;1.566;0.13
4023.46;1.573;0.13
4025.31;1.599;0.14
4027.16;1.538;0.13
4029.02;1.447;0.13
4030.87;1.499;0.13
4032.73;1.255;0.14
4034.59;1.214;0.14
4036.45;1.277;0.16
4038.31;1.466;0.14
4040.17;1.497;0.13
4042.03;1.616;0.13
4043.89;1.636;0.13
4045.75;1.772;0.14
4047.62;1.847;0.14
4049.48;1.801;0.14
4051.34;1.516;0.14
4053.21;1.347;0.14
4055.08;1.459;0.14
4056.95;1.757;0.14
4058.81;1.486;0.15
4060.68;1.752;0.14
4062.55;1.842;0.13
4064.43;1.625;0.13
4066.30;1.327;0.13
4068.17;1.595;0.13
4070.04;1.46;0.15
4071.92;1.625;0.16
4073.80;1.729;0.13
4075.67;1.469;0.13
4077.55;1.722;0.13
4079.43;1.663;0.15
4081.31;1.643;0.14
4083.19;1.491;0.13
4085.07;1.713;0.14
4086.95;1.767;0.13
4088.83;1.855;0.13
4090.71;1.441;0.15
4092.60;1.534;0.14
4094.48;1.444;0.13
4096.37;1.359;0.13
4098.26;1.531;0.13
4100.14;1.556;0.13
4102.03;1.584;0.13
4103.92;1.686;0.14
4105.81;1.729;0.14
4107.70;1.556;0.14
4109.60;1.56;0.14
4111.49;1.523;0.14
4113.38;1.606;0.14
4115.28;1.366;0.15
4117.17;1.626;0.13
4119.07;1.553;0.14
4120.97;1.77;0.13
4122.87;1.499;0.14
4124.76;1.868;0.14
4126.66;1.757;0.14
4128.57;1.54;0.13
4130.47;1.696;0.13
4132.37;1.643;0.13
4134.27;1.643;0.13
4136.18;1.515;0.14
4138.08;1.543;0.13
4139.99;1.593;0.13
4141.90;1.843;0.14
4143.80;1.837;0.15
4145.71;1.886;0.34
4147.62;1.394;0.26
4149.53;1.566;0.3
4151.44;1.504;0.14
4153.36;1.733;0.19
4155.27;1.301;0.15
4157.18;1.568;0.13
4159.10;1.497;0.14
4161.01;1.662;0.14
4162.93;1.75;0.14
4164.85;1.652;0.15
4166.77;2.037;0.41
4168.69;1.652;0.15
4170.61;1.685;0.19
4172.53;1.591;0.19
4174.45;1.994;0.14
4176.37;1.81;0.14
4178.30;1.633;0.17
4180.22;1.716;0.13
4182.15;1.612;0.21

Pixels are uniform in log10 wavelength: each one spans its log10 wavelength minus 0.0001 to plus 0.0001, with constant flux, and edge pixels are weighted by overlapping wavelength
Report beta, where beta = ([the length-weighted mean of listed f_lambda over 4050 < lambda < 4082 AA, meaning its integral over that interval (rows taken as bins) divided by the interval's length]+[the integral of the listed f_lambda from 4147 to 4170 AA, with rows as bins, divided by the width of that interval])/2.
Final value 1.60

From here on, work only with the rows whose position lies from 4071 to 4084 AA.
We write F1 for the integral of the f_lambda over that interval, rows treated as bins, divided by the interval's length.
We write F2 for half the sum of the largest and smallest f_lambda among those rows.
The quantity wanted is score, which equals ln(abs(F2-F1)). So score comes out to -3.8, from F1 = 1.62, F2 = 1.60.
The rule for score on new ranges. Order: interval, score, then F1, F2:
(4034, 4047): -3.9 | 1.51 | 1.49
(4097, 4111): -3.3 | 1.59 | 1.63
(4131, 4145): -4.3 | 1.67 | 1.68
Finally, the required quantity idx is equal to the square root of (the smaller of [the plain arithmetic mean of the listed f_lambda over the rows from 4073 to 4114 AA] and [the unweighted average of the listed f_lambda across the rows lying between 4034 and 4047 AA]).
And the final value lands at 1.22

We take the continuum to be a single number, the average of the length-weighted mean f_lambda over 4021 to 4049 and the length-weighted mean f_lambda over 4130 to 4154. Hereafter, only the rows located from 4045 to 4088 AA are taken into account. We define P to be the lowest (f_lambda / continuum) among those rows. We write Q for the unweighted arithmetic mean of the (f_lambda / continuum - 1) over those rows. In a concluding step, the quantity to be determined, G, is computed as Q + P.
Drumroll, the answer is 0.86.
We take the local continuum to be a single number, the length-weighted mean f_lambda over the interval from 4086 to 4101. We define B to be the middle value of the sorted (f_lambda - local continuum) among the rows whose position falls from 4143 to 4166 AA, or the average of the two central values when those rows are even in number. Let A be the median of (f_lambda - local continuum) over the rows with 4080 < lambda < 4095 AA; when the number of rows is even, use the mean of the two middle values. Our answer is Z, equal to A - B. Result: -0.02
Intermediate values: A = 0.03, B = 0.05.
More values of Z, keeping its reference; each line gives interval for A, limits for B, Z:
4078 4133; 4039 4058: -0.04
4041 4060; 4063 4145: 0.03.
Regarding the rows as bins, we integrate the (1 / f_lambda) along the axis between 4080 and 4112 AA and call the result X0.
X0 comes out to 20.3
